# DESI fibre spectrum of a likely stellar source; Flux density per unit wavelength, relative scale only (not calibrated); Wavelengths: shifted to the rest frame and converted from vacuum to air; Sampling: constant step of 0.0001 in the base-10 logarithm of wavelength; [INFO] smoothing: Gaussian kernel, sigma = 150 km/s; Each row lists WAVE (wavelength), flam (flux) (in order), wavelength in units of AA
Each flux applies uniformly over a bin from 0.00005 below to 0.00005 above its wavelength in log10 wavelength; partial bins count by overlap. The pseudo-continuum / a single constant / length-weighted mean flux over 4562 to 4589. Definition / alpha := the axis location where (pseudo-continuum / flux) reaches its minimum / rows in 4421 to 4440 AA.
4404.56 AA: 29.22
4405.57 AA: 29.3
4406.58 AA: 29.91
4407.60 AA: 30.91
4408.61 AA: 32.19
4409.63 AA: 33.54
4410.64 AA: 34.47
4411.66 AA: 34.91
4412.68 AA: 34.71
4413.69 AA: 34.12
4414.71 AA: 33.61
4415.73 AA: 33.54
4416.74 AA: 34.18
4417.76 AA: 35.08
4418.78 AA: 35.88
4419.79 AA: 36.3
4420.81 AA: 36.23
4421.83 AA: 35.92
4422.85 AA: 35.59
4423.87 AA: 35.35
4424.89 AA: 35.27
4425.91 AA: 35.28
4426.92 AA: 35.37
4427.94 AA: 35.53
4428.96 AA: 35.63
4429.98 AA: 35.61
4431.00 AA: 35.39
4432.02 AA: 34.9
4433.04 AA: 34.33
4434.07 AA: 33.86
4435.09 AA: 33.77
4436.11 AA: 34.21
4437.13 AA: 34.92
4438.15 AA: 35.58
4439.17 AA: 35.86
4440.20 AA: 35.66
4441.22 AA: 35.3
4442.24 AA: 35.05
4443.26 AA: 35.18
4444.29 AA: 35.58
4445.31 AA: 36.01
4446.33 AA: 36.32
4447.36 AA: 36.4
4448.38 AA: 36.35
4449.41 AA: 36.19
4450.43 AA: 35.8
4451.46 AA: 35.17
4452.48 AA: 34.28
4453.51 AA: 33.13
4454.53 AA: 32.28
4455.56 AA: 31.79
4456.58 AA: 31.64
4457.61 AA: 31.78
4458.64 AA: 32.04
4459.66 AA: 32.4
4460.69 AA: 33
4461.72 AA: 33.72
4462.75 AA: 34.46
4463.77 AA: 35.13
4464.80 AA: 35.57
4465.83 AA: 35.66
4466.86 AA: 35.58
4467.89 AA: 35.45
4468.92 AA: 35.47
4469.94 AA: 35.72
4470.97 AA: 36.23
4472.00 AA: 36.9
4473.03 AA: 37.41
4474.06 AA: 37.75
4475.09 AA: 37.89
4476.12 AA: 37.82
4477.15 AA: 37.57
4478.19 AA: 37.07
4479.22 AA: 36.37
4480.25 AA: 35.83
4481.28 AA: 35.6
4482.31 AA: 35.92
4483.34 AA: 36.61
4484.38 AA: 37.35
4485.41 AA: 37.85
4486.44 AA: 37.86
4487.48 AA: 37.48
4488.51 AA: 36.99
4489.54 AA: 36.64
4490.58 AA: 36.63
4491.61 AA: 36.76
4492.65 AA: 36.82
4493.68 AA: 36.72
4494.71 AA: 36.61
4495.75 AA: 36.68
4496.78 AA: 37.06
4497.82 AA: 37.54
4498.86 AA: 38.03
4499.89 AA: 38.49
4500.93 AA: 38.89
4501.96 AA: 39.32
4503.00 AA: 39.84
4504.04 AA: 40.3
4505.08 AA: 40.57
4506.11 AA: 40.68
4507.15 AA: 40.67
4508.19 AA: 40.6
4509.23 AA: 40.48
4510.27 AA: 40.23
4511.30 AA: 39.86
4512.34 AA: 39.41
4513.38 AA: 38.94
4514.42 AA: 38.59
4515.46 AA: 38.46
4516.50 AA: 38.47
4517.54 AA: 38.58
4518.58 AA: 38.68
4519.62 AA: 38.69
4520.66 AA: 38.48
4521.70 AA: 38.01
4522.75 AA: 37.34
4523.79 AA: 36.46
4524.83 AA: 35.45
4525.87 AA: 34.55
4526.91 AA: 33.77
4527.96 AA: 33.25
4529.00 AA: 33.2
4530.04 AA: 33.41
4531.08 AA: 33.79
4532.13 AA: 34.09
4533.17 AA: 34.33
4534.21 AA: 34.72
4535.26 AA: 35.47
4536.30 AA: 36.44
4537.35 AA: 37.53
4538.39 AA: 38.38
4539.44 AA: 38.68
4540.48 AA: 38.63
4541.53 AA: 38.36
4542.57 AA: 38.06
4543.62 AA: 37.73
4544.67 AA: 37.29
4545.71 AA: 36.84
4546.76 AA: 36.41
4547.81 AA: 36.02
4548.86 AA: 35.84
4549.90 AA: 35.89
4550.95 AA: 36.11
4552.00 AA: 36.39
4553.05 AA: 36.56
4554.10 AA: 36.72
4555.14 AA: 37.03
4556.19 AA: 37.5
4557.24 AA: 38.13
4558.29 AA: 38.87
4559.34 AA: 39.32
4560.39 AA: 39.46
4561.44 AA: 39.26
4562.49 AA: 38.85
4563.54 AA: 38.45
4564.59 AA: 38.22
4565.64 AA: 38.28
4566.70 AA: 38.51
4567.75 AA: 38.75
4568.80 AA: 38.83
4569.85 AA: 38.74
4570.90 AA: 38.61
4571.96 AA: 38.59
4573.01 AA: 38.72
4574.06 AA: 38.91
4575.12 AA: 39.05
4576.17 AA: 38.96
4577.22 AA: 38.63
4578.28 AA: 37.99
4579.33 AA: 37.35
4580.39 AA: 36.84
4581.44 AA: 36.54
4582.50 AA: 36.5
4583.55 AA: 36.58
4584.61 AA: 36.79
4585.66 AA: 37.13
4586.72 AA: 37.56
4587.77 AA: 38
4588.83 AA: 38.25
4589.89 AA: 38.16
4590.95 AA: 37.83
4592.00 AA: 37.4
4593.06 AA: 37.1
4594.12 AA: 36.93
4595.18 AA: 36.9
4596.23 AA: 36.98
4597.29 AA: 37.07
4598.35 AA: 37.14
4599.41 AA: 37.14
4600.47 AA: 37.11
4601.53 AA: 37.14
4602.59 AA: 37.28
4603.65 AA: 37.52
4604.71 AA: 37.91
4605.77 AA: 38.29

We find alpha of 4421.83 AA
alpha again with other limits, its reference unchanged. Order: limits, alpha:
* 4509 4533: 4509.23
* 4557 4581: 4560.39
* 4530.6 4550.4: 4539.44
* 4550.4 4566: 4560.39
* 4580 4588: 4587.77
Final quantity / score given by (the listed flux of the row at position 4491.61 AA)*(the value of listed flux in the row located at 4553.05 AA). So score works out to 1344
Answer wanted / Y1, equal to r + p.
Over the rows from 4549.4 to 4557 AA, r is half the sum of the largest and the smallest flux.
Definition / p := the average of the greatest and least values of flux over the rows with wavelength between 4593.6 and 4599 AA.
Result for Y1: 74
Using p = 37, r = 36.7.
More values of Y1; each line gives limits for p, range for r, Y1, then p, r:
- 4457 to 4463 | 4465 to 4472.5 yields 69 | 33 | 36.2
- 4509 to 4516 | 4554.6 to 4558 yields 77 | 39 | 37.6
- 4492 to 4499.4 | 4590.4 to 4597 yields 75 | 37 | 37.4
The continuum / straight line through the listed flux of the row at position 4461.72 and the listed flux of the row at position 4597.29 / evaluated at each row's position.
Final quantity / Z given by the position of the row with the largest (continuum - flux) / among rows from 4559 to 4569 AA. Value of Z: 4564.59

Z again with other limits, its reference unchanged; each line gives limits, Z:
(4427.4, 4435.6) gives 4435.09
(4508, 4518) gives 4516.50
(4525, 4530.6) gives 4529.00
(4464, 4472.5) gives 4468.92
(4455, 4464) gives 4456.58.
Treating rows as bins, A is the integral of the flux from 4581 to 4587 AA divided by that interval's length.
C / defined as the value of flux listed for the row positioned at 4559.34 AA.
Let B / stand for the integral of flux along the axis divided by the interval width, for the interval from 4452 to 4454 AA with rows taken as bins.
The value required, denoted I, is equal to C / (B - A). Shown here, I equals -12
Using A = 36.8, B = 33.6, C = 39.32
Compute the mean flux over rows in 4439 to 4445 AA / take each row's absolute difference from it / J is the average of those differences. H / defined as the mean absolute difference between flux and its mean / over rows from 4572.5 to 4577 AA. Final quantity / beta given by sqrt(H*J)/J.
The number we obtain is 0.6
